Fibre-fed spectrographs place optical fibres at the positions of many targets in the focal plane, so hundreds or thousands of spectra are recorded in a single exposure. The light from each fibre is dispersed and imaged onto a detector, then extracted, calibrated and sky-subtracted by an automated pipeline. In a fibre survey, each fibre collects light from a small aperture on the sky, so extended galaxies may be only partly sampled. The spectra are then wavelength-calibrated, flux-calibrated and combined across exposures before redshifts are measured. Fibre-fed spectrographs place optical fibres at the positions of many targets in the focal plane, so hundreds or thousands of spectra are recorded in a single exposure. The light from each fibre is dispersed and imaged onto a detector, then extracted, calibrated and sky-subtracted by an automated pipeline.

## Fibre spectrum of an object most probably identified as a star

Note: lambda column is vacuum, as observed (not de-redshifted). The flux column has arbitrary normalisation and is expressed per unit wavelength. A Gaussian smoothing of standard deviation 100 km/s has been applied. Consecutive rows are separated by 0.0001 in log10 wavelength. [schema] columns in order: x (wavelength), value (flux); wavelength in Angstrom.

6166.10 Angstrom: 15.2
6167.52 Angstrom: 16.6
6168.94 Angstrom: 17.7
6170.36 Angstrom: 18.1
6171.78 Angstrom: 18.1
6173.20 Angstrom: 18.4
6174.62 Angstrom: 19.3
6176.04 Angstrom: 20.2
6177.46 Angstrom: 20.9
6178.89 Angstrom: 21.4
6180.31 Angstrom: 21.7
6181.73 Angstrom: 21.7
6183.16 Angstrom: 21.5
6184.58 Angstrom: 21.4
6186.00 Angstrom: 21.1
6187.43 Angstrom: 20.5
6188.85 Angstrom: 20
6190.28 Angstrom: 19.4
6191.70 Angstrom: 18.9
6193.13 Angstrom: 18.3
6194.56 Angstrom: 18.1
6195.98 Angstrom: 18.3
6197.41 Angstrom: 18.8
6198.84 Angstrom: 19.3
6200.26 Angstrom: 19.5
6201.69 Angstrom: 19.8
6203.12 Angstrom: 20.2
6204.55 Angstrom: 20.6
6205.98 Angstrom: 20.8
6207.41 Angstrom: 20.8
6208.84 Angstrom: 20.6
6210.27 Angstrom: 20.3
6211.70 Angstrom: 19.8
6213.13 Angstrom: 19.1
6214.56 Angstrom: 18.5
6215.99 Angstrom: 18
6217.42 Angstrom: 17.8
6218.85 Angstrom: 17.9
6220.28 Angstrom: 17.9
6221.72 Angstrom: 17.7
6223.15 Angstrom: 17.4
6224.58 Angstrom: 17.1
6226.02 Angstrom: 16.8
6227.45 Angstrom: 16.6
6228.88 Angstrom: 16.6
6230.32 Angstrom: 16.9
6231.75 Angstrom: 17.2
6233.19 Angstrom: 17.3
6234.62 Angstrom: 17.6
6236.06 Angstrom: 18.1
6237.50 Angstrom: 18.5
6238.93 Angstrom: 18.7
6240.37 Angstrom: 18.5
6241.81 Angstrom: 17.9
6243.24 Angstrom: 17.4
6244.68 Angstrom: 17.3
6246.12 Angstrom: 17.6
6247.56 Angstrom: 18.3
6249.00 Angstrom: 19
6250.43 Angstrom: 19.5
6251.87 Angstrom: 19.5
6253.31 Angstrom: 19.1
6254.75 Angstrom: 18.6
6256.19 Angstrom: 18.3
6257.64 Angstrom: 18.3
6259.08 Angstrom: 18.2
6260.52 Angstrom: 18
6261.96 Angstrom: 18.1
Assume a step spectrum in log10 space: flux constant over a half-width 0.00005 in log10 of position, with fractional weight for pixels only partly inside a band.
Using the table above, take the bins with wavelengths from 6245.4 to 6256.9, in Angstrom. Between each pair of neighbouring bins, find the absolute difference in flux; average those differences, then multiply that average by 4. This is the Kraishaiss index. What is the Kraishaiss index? 1.8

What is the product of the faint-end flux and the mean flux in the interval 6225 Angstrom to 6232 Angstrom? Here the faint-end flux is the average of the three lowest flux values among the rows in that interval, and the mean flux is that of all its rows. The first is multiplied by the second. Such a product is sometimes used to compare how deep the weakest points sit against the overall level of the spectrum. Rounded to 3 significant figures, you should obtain 280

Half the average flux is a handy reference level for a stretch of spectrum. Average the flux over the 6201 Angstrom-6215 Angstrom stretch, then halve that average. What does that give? 10.0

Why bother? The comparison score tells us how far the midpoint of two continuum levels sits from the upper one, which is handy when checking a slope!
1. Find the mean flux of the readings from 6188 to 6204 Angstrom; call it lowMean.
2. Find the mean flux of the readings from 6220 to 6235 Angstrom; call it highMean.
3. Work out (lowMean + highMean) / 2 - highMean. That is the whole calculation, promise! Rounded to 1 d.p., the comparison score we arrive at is 1.0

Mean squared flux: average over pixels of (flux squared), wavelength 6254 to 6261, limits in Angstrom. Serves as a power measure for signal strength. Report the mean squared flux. 334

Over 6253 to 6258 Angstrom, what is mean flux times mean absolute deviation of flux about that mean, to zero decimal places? 5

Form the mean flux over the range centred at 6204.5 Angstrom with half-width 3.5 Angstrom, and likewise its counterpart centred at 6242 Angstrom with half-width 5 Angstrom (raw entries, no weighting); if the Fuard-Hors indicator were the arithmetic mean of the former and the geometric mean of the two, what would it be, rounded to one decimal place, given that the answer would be 19.8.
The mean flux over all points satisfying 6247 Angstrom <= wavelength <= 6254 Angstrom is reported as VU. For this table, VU 19.1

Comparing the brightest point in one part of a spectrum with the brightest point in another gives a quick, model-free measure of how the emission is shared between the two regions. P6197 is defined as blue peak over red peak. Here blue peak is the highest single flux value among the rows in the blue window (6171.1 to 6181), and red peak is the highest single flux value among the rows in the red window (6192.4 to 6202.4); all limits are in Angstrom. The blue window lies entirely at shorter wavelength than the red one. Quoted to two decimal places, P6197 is 1.10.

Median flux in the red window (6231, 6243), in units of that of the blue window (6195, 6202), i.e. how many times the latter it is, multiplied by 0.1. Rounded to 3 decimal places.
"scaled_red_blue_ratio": 0.093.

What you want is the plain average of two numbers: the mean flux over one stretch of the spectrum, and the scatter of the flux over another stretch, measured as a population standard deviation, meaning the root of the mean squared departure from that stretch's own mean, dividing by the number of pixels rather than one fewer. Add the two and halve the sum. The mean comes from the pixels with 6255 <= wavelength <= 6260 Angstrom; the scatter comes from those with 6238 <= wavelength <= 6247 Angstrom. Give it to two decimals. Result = 9.40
